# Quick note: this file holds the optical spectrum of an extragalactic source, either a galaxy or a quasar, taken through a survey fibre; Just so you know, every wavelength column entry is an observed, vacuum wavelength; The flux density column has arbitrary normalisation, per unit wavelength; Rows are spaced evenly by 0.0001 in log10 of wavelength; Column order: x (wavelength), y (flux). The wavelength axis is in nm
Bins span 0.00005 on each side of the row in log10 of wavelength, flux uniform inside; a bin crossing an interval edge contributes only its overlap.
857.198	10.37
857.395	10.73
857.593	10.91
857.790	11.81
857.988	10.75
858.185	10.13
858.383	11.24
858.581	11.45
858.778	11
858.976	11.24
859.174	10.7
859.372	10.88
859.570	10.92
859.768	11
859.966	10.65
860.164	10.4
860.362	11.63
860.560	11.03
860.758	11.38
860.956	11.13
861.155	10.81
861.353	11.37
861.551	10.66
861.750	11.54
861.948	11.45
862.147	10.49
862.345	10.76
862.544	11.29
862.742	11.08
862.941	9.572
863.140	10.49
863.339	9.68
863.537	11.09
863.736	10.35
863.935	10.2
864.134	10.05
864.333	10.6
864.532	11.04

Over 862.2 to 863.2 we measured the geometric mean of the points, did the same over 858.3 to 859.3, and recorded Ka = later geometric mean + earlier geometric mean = 21.7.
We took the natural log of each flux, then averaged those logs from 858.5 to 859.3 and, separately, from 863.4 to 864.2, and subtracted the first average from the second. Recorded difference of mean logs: -0.06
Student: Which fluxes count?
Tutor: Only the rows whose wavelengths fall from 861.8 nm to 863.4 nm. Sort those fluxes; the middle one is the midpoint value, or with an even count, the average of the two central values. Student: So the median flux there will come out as 10.6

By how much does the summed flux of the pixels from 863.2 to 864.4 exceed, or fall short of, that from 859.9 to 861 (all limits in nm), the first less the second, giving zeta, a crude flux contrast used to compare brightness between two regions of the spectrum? -4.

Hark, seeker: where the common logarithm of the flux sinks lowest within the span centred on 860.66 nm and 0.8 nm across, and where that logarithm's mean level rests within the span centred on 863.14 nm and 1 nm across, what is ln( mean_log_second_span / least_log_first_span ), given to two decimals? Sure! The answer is -0.03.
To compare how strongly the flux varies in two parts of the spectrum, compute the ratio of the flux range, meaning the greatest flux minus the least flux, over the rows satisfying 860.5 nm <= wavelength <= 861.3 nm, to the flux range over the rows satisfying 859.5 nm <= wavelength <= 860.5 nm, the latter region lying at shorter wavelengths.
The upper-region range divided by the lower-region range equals 0.46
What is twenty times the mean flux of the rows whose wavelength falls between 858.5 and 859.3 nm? 222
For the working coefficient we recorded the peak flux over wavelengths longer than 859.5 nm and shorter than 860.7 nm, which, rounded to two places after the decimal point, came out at 11.63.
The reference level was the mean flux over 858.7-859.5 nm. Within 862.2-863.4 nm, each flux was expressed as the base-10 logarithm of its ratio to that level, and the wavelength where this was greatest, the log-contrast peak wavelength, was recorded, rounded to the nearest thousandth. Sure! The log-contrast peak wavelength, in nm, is 862.544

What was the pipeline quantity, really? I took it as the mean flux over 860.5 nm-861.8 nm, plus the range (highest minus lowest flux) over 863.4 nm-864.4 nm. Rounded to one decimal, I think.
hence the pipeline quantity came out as 12.2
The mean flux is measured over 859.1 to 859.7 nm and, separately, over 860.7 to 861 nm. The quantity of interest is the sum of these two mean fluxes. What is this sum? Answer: 22.1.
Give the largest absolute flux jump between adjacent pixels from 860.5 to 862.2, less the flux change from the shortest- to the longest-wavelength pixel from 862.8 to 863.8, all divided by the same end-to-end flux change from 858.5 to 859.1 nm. -0.9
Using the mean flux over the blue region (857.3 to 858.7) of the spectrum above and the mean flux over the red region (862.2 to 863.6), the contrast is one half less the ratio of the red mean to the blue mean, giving -0.46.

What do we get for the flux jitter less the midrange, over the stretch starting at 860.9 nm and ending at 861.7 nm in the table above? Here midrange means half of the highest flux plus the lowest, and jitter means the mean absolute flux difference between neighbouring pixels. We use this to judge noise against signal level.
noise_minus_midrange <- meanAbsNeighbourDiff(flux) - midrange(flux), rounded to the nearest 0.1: -10.5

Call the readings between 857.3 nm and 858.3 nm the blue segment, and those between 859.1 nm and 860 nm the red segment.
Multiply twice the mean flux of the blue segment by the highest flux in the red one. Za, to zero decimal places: 239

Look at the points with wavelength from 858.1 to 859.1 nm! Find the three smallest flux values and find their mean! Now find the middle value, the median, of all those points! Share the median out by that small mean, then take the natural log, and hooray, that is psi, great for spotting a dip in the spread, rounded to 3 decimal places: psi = 0.041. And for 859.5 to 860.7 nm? 0.028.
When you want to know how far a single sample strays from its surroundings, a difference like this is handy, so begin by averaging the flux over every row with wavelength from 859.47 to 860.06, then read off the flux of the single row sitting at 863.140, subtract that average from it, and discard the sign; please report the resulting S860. 0.37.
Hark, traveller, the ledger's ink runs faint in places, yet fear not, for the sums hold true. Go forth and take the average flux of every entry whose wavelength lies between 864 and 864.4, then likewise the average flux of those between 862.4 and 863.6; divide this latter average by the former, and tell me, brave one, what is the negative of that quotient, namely -1.02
